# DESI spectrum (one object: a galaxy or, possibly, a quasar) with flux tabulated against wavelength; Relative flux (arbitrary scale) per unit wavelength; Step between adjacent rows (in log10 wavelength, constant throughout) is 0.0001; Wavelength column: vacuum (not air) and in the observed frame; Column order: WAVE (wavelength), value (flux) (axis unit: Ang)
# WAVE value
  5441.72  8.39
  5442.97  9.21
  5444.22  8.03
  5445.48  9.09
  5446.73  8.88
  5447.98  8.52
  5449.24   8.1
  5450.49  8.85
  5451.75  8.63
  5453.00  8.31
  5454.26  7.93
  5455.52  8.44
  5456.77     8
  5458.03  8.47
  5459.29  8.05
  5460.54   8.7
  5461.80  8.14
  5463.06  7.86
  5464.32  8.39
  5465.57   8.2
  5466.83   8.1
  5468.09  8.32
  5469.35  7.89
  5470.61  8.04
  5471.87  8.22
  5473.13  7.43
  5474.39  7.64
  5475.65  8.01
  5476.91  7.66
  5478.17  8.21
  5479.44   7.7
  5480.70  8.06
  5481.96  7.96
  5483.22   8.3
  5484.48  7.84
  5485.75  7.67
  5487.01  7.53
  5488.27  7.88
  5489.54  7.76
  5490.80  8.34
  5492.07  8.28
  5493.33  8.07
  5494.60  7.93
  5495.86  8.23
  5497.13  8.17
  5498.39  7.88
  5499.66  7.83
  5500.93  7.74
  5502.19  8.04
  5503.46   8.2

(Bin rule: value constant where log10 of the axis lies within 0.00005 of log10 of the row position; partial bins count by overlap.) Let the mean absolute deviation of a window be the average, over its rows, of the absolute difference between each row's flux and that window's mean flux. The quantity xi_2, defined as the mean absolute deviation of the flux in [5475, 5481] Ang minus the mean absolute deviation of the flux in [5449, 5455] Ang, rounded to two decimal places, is -0.10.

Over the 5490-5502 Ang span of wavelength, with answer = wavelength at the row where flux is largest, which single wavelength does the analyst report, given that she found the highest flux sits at 5490.80 Ang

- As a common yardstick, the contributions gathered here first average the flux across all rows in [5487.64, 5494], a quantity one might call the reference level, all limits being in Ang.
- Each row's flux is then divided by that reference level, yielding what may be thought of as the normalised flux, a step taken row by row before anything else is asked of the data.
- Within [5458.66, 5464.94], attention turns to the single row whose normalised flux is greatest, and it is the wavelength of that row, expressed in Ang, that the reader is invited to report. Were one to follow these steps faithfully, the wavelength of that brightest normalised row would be 5460.54 Ang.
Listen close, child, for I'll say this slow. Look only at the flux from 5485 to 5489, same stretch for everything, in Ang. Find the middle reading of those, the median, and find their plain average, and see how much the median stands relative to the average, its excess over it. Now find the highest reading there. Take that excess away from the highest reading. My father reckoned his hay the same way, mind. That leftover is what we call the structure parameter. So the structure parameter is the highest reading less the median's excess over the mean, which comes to 7.90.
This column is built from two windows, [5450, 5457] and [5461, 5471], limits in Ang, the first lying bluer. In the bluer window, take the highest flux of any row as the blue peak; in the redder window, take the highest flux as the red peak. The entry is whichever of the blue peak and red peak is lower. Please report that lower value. 8.39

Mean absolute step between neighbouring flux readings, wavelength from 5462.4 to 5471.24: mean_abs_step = 0.270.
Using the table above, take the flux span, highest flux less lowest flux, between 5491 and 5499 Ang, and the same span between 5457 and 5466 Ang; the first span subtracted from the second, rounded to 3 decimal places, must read 0.440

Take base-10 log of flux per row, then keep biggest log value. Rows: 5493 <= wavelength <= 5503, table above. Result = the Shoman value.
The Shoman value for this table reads 0.915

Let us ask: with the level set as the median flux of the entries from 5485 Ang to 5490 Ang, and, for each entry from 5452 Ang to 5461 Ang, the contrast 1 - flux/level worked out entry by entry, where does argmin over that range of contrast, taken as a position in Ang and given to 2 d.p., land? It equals 5460.54 Ang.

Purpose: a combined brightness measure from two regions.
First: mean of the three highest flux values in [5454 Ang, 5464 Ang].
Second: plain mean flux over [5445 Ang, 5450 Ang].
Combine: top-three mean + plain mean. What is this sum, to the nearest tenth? 17.2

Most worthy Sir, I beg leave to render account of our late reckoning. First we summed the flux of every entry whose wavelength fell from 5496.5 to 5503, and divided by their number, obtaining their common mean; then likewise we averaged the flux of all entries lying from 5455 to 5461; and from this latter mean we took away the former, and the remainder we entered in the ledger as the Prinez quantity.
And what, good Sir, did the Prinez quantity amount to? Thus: 0.4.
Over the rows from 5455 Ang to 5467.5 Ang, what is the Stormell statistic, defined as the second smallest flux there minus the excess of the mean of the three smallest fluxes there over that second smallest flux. 8.03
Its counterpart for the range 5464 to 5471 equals 8.07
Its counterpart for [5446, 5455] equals 8.09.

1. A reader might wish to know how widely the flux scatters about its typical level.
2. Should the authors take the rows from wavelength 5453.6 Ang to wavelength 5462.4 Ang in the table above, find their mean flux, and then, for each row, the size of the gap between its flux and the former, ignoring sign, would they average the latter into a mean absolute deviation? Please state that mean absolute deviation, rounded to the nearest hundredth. 0.25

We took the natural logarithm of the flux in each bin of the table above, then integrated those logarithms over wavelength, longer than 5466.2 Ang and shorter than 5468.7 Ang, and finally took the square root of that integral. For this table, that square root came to 2.3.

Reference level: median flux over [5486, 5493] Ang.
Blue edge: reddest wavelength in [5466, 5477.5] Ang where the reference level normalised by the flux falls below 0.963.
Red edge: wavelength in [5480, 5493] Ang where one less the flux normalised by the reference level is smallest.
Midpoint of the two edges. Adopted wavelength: 5481.3 Ang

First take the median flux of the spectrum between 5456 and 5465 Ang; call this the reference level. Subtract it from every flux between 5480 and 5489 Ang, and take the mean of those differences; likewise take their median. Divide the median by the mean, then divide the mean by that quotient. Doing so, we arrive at -0.24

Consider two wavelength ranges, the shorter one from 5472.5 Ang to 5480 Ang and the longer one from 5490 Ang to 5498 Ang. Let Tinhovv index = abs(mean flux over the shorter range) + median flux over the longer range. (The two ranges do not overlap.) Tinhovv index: 16.0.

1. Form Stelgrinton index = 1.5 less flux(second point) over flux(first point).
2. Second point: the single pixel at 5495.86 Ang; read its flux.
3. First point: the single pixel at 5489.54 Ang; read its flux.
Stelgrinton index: 0.44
